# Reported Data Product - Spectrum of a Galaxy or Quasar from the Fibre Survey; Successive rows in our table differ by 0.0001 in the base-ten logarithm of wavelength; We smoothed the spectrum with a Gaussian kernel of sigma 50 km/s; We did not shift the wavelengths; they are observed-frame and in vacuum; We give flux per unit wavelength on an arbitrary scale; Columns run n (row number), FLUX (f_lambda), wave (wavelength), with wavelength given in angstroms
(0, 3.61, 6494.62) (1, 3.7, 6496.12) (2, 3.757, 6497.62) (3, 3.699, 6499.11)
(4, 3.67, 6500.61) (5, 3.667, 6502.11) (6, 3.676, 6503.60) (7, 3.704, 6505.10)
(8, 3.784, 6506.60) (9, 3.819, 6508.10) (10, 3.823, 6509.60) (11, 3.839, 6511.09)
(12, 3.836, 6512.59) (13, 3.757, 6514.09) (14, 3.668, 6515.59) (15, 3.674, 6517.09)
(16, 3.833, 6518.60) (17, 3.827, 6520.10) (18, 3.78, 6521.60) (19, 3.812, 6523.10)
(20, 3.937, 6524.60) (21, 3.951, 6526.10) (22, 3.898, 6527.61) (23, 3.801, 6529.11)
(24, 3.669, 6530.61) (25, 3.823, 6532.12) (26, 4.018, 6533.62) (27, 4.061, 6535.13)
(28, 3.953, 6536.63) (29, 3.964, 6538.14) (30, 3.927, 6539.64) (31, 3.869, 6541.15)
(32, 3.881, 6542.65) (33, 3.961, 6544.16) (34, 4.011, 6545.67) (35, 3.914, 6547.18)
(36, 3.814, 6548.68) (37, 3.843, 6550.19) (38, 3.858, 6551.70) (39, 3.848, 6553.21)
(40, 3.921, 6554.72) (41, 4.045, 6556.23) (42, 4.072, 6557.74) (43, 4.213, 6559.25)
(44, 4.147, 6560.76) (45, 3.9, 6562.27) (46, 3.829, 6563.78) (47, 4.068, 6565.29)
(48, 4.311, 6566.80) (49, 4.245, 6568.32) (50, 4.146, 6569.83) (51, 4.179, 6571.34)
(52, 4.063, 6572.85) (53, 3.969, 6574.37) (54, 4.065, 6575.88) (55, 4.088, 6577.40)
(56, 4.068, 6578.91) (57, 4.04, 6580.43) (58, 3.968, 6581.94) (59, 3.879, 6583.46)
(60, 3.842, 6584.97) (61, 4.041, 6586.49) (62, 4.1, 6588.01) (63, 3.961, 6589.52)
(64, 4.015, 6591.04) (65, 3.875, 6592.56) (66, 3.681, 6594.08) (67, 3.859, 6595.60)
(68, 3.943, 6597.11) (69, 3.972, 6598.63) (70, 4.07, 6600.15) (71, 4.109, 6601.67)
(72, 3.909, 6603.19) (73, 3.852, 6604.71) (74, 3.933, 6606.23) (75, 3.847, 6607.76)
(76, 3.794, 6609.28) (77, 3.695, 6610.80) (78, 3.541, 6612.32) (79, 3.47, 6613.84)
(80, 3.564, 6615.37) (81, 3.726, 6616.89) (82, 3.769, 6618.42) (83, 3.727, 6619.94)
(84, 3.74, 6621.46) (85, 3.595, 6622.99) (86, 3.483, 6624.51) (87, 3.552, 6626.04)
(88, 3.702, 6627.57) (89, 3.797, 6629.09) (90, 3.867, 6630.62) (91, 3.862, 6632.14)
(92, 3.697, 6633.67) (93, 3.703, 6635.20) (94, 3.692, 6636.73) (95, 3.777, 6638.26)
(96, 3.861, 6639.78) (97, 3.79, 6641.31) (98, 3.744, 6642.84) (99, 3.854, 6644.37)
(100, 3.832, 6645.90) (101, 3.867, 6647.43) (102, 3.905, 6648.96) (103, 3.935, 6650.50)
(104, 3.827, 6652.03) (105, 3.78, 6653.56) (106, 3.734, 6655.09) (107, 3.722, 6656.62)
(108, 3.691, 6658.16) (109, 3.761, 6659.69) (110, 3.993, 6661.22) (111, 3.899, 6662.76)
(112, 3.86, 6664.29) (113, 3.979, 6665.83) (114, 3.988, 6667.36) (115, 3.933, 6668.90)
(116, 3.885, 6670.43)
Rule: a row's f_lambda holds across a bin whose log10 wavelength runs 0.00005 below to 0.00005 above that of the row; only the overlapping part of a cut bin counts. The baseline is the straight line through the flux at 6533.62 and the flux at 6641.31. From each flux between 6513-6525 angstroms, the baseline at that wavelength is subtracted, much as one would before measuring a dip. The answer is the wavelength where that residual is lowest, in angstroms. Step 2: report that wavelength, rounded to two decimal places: 6515.59 angstroms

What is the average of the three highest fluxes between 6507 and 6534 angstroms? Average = 3.97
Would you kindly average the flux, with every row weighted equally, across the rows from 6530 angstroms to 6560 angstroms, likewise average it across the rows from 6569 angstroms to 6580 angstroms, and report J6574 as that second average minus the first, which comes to 0.149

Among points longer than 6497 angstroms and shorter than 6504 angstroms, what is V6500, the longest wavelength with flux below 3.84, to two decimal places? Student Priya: 6503.60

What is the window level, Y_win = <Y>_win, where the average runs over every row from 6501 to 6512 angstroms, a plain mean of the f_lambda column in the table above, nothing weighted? 3.76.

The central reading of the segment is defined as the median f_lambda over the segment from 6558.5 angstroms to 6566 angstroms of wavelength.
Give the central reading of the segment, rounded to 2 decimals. 4.07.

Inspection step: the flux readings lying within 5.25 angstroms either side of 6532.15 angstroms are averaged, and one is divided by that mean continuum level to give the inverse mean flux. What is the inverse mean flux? 0.257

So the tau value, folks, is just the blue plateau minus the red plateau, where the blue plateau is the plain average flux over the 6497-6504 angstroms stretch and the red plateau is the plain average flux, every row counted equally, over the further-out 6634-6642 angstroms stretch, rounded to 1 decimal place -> -0.1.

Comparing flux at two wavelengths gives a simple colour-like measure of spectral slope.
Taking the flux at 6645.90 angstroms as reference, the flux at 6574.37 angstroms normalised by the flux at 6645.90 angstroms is 1.04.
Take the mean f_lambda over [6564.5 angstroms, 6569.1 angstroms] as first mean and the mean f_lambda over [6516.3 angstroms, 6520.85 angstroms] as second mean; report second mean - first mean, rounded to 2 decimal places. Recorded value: -0.43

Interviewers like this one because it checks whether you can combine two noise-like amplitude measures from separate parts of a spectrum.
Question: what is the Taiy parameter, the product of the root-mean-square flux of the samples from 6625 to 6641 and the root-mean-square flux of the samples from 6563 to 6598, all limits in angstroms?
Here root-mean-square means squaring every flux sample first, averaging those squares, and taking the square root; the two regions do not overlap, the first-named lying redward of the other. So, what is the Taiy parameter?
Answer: 15.1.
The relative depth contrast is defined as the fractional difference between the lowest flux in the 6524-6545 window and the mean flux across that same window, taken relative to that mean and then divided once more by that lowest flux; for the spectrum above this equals -0.017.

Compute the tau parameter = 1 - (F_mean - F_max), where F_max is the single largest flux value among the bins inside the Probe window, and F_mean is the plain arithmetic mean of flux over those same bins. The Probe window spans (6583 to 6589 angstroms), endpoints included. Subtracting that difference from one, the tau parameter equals 1.13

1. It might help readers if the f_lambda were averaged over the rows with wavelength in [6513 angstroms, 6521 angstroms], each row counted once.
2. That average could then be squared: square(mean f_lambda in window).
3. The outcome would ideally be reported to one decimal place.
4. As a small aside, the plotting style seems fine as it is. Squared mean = 14.1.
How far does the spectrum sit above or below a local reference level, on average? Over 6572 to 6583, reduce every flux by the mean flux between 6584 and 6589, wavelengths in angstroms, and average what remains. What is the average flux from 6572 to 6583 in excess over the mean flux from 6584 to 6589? 0.04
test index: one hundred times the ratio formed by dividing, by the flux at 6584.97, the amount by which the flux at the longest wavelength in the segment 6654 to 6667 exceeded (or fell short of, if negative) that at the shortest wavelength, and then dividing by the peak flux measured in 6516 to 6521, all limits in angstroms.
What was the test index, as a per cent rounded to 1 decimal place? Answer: 1.7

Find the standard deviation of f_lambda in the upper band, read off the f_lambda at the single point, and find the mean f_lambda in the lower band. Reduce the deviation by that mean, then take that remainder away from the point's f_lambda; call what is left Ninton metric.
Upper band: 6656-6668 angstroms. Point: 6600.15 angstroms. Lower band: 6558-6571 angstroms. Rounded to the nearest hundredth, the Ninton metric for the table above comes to 8.06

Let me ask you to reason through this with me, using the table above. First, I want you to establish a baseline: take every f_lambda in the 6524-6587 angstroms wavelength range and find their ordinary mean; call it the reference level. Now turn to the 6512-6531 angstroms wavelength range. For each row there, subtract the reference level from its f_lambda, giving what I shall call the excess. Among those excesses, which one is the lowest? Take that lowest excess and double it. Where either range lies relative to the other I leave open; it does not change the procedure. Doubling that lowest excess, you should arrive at -0.62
